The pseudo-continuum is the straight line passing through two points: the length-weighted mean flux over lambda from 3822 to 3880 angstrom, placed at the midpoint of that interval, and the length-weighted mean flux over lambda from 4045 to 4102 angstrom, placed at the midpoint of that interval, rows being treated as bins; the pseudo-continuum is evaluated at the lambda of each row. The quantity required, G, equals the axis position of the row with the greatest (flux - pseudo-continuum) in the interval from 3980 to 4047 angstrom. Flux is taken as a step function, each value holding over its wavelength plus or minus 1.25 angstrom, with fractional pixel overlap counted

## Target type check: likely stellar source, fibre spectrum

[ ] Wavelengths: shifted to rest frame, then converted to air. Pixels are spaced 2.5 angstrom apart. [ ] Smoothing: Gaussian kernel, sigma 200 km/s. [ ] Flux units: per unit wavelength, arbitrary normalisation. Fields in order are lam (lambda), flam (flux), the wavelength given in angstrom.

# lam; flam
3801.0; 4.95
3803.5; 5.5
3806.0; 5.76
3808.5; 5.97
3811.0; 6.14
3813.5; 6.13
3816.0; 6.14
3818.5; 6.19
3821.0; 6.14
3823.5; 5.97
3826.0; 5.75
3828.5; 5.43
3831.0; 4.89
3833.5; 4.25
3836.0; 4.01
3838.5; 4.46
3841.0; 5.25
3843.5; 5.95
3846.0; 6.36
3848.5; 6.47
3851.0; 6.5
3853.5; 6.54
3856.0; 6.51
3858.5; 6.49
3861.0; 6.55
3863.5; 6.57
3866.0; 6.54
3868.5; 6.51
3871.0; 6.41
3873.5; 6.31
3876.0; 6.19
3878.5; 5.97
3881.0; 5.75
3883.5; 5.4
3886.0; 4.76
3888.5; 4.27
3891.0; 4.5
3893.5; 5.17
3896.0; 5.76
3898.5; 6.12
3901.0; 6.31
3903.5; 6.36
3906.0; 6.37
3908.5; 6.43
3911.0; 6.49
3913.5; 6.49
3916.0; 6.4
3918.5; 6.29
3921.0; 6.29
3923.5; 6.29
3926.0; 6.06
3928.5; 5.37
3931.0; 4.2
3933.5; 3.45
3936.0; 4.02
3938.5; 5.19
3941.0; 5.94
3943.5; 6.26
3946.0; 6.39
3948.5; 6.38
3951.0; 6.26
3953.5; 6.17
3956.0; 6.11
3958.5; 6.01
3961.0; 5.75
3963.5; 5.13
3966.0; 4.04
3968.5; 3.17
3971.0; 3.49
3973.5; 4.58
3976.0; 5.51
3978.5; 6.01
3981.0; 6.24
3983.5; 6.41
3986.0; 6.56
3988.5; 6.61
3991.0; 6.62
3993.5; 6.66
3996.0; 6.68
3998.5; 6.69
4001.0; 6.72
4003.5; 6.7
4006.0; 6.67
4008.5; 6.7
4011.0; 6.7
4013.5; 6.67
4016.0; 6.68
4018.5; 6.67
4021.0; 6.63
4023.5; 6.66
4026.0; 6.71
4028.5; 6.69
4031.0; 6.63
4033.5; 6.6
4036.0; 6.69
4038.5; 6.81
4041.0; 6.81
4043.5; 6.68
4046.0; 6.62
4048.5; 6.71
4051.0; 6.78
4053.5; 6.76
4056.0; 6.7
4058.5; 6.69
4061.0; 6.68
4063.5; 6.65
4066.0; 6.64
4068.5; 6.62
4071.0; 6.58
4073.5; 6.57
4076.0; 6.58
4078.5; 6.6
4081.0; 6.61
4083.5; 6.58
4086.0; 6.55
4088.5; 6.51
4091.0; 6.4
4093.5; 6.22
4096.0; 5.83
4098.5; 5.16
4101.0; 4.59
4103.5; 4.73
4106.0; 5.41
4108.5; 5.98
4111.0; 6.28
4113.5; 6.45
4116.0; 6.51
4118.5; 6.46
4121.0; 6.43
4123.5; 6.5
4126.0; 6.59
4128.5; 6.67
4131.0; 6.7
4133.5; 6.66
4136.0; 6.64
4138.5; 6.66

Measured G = 4038.5 angstrom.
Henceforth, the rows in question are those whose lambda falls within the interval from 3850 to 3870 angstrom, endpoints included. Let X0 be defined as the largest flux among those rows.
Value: 6.57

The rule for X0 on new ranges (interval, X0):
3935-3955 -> 6.39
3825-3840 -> 5.75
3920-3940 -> 6.29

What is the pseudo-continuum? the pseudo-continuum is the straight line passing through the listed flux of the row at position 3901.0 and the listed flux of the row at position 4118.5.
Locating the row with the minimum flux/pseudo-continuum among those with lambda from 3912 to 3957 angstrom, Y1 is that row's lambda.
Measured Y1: 3933.5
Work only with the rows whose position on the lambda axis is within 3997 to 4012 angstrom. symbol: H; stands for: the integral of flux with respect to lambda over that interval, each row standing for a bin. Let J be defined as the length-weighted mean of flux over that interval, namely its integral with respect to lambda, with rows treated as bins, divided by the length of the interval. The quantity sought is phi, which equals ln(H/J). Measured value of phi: 2.7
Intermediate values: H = 100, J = 6.70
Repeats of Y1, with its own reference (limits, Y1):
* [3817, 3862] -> 3836.0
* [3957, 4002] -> 3968.5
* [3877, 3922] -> 3888.5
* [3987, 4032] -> 4031.0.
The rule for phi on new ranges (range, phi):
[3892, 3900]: 2.1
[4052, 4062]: 2.3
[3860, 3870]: 2.3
